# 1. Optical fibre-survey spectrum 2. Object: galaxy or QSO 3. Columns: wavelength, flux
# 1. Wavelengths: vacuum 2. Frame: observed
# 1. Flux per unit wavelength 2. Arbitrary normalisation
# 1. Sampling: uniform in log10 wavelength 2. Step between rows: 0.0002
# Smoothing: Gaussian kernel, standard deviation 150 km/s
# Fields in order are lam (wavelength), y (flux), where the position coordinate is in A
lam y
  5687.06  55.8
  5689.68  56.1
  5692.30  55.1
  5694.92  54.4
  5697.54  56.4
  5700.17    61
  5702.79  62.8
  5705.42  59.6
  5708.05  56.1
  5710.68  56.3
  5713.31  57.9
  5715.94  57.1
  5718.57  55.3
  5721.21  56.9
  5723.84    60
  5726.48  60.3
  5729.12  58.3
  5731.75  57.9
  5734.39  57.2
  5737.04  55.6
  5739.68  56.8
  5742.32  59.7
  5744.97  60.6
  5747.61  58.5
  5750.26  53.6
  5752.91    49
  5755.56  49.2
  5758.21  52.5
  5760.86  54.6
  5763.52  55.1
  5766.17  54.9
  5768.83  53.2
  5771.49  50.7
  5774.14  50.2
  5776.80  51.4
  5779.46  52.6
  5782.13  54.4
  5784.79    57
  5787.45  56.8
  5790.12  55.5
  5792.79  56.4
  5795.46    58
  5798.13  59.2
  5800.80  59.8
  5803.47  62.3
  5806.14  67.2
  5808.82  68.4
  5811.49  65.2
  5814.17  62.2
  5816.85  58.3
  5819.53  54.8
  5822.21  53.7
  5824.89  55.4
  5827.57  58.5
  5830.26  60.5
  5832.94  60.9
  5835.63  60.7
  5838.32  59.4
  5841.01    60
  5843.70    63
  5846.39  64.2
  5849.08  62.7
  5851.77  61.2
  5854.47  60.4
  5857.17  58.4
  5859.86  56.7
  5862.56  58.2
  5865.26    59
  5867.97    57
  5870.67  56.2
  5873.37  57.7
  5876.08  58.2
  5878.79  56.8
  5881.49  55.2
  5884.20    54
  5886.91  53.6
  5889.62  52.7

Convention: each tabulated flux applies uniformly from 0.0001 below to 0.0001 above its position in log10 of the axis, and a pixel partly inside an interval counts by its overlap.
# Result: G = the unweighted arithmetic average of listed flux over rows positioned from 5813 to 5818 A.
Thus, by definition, 60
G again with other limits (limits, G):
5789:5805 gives 59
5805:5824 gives 61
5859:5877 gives 58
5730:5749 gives 58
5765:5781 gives 52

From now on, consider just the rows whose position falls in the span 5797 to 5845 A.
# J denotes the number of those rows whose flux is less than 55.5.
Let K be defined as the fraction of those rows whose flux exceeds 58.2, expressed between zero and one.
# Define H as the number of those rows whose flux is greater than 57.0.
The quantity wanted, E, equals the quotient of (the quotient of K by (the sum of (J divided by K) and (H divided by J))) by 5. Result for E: 0.019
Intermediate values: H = 15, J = 3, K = 0.8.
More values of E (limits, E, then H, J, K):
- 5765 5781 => 0.000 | 0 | 6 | 0.0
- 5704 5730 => 0.009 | 6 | 1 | 0.4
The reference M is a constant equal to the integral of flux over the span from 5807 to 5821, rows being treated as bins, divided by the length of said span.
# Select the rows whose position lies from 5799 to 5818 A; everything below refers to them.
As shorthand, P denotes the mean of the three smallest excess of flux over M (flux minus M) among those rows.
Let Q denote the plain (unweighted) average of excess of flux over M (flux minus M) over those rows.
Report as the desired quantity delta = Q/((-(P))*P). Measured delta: -0.47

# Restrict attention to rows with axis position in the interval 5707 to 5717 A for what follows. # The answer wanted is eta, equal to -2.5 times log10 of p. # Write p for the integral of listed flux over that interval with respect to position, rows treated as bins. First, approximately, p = 569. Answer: -6.89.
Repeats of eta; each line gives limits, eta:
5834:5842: -6.70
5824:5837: -7.22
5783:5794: -6.98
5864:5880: -7.41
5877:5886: -6.74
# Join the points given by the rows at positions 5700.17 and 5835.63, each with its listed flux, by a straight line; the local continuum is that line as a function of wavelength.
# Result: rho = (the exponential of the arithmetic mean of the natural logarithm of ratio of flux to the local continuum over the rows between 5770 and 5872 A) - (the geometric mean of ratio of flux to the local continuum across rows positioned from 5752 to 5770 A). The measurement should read 0.10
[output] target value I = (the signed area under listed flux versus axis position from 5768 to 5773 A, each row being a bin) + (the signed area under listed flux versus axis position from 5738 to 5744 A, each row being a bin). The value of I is 609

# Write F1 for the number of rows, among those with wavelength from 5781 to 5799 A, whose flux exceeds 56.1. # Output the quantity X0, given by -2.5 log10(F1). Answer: -1.75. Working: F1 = 5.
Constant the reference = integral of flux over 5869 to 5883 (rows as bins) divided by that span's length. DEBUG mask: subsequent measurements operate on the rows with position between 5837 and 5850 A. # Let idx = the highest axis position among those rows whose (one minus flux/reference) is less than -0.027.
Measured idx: 5849.08 A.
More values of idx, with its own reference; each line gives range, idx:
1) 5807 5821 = 5814.17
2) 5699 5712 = 5705.42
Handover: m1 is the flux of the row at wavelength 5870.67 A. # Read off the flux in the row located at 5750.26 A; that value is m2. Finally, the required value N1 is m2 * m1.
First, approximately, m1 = 56.2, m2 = 53.6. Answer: 3012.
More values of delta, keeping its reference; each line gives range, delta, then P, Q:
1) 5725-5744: 0.14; -5.3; -3.9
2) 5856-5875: 0.16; -5.2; -4.3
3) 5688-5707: 0.09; -6.7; -4.0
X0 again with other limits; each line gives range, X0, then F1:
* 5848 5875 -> -2.50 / 10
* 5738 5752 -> -1.51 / 4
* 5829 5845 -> -1.95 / 6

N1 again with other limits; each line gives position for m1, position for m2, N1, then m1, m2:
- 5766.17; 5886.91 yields 2943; 54.9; 53.6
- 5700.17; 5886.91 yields 3270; 61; 53.6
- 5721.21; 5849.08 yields 3568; 56.9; 62.7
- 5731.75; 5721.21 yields 3295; 57.9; 56.9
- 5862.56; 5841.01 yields 3492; 58.2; 60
